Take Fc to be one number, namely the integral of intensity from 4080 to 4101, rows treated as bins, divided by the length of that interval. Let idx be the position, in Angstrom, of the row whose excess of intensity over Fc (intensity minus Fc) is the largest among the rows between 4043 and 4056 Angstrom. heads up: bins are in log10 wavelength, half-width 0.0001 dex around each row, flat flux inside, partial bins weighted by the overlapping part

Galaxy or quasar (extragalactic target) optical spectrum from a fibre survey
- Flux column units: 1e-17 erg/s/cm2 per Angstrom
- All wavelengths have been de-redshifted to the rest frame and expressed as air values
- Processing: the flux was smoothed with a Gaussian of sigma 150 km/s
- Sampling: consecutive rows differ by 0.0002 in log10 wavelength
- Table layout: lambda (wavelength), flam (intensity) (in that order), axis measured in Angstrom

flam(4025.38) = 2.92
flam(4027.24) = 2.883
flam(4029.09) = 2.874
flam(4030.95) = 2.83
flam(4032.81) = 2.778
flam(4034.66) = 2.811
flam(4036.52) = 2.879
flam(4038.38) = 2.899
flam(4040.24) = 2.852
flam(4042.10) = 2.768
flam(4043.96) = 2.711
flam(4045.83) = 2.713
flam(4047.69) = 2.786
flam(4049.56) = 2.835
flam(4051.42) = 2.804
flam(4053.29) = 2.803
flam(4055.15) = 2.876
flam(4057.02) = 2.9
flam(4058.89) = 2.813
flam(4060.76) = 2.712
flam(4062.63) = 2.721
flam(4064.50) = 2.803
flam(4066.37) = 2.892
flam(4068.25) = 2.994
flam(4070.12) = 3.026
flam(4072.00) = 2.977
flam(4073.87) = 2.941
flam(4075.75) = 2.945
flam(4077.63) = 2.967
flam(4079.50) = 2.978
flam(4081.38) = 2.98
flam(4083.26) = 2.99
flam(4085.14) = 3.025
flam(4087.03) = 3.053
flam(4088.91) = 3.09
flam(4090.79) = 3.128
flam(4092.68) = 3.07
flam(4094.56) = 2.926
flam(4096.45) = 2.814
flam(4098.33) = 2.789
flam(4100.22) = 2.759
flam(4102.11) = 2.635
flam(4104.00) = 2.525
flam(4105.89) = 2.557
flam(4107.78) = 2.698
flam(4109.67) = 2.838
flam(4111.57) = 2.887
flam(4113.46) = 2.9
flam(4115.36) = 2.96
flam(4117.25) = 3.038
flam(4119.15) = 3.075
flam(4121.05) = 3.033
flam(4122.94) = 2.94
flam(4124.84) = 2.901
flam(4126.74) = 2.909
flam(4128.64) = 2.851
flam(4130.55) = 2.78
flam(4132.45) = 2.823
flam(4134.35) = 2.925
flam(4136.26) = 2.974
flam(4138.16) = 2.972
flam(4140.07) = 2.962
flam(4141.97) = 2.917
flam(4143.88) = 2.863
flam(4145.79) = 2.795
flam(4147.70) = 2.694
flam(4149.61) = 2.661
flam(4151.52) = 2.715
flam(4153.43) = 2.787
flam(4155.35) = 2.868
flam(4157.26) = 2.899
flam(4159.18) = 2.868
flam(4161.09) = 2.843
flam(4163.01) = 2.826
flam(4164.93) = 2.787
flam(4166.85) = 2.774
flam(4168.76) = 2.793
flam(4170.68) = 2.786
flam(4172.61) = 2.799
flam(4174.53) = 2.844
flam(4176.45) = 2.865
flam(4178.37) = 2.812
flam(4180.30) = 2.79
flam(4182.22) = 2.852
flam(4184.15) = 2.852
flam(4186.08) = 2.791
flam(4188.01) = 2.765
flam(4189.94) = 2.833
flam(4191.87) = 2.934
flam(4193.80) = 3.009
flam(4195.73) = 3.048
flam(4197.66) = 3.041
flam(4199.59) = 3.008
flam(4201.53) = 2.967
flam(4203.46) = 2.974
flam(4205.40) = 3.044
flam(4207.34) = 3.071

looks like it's 4055.15 Angstrom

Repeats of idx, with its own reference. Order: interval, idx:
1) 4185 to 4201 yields 4195.73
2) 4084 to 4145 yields 4090.79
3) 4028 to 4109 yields 4090.79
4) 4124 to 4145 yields 4136.26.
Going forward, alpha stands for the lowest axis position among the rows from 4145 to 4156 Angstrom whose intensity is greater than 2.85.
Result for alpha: 4155.35 Angstrom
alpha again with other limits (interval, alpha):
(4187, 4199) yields 4191.87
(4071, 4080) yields 4072.00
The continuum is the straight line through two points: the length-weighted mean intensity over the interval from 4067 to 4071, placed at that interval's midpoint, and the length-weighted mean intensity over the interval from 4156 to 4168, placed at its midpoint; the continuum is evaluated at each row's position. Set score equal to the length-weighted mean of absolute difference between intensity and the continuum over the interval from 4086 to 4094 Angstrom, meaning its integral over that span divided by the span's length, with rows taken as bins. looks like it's 0.118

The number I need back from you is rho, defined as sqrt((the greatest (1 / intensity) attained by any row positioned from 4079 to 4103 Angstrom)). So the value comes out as 0.616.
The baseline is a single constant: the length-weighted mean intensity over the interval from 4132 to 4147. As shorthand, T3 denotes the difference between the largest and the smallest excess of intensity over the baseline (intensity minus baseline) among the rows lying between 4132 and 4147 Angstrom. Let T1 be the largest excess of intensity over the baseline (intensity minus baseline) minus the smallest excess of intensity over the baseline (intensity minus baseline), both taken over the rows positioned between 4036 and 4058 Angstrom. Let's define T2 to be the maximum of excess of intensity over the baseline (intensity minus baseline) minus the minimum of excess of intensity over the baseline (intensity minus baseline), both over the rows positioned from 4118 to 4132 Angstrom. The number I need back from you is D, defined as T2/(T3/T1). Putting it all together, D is 0.3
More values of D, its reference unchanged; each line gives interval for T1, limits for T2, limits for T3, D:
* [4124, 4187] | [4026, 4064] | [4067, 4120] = 0.1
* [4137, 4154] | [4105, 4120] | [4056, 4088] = 0.5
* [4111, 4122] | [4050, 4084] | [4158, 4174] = 0.6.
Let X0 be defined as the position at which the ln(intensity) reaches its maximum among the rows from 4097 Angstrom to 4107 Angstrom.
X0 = 4098.33 Angstrom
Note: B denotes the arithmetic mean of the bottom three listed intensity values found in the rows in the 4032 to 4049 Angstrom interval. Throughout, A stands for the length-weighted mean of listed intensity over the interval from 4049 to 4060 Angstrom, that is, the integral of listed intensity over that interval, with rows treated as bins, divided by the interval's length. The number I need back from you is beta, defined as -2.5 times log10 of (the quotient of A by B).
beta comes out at -0.04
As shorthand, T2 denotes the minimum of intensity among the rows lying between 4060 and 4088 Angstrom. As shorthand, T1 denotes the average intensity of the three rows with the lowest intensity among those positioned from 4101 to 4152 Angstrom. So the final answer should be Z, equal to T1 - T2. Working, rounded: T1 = 2.57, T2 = 2.712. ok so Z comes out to -0.14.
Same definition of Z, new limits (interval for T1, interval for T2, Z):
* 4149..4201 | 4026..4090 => 0.00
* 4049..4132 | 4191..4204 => -0.36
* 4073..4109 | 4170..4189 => -0.19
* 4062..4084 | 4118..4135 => 0.03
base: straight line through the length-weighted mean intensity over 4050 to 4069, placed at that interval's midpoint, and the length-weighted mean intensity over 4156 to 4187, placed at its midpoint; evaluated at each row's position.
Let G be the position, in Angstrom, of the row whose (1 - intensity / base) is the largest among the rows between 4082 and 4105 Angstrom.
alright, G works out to 4104.00 Angstrom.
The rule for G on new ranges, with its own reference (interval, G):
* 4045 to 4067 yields 4060.76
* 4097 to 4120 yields 4104.00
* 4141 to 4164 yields 4149.61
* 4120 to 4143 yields 4130.55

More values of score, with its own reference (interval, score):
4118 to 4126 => 0.081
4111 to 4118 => 0.055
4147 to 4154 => 0.144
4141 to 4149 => 0.077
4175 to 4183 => 0.031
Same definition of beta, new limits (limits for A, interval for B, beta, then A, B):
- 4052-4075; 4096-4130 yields -0.12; 2.87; 2.57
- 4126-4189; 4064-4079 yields 0.02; 2.83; 2.88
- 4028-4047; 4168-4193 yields -0.01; 2.81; 2.78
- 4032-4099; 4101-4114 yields -0.13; 2.89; 2.57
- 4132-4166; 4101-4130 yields -0.11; 2.84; 2.57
